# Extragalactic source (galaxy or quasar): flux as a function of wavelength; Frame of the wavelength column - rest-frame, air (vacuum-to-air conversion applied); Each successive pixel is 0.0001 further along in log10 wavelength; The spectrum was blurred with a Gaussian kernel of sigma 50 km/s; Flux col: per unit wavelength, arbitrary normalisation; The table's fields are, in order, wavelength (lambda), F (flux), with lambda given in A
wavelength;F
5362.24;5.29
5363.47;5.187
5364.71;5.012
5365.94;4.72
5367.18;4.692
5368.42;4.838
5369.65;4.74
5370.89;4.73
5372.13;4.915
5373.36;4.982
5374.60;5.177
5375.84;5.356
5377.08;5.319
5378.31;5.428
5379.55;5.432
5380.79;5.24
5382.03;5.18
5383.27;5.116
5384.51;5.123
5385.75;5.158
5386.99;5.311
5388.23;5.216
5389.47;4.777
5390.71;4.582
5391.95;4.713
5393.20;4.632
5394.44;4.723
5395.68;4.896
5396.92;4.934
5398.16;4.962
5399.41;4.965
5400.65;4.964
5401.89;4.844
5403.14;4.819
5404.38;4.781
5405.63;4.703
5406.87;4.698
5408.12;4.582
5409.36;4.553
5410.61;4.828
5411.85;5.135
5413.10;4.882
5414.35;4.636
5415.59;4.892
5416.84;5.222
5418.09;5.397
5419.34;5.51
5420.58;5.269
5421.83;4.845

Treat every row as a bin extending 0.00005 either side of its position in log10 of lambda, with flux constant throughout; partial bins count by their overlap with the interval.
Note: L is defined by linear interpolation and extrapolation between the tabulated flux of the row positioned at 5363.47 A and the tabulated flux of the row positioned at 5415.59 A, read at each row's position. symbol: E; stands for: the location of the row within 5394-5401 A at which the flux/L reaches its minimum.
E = 5394.44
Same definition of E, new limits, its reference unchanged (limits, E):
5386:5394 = 5390.71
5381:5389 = 5383.27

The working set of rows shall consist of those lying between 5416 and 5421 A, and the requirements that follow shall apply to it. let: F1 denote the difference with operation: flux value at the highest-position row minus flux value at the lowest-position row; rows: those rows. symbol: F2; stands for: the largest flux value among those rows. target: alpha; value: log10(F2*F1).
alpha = -0.59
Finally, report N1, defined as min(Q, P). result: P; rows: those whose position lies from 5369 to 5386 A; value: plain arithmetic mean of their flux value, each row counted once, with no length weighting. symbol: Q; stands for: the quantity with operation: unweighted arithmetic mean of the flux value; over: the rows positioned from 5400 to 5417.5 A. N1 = 4.82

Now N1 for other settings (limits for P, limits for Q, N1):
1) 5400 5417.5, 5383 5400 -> 4.82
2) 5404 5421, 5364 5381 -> 4.93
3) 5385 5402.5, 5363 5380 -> 4.91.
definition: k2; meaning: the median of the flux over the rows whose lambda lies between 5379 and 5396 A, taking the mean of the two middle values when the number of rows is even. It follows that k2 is 5.1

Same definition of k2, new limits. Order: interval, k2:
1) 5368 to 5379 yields 5.0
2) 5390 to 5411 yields 4.8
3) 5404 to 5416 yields 4.7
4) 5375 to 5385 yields 5.3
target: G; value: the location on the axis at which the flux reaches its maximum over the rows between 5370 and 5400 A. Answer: 5379.55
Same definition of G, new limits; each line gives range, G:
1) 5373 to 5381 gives 5379.55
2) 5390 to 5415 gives 5411.85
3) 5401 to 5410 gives 5401.89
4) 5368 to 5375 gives 5374.60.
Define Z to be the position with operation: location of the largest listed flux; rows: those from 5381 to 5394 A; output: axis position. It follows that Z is 5386.99 A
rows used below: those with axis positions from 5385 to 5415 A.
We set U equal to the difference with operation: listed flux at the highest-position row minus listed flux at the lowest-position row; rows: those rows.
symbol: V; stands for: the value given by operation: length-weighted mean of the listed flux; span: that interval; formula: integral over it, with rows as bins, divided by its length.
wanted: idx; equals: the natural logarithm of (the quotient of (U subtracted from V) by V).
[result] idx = 0.10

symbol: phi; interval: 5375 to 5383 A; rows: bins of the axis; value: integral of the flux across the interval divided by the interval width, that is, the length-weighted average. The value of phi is 5.312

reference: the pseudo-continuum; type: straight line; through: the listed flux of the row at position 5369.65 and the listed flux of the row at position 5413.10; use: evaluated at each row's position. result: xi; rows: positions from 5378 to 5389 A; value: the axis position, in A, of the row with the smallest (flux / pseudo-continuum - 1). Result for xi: 5383.27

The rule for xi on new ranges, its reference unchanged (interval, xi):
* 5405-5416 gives 5409.36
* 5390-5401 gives 5390.71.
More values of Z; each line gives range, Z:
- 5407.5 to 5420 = 5419.34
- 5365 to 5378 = 5375.84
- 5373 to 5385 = 5379.55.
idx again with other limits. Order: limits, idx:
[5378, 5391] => 0.15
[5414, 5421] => -0.13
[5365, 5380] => -0.15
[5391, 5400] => -0.05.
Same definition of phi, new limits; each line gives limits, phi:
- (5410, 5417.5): 4.935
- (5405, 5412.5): 4.749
